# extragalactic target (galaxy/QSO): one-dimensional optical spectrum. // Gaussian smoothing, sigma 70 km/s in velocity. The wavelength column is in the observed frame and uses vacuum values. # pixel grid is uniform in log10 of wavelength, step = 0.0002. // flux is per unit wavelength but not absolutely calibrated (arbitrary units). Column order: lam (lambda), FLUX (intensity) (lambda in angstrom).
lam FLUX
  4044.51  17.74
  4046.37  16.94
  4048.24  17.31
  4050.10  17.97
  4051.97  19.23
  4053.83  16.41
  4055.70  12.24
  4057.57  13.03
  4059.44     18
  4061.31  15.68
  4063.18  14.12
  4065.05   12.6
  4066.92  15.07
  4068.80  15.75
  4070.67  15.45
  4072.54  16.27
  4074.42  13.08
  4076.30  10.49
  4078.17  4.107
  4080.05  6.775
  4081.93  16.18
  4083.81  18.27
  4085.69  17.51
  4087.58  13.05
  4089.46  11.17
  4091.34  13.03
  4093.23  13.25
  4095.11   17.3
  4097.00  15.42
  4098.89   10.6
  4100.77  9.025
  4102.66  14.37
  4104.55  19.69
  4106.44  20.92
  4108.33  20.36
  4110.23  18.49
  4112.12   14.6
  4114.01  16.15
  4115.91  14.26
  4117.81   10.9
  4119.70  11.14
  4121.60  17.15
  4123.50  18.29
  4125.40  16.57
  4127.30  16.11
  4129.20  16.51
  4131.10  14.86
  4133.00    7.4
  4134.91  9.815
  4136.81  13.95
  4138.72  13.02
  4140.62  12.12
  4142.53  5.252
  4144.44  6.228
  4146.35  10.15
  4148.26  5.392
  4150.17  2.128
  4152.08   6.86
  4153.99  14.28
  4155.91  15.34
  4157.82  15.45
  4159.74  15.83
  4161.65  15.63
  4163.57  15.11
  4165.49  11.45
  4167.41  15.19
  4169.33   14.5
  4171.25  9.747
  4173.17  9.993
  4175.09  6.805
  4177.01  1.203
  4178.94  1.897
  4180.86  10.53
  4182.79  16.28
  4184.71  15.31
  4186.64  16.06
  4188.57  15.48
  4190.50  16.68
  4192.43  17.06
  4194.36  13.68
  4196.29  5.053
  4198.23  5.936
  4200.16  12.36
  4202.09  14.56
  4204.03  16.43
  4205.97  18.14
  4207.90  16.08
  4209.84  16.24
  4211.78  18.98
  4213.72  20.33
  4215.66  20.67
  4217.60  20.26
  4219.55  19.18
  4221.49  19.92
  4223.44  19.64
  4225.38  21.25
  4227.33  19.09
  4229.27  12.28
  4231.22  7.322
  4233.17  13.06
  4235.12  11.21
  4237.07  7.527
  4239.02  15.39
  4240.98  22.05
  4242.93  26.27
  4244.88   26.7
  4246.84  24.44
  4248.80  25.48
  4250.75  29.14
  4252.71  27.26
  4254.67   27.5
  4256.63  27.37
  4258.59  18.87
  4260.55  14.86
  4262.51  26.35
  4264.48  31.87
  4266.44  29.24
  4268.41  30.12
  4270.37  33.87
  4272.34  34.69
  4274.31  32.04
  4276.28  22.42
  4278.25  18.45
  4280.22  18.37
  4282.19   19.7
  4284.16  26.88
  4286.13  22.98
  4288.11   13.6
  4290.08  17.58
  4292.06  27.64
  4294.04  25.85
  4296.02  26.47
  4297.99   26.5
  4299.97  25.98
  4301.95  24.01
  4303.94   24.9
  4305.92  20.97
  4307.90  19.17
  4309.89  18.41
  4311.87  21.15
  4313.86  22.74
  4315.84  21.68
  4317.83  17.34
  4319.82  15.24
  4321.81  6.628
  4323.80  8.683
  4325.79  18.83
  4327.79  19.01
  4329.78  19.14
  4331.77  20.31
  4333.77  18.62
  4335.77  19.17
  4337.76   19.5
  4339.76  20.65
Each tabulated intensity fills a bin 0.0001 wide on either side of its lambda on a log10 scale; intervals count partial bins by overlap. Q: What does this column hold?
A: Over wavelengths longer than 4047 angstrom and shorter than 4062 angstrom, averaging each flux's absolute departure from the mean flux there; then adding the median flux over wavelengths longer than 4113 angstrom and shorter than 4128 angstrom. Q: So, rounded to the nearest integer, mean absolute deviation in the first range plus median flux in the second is 18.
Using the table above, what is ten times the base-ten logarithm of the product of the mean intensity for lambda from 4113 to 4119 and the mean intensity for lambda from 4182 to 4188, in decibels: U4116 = 23.4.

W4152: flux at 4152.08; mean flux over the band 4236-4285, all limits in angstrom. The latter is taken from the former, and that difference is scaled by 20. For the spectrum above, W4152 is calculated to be -356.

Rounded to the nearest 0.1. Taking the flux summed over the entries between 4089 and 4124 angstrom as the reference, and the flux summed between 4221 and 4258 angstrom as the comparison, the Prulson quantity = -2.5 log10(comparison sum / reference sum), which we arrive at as -0.3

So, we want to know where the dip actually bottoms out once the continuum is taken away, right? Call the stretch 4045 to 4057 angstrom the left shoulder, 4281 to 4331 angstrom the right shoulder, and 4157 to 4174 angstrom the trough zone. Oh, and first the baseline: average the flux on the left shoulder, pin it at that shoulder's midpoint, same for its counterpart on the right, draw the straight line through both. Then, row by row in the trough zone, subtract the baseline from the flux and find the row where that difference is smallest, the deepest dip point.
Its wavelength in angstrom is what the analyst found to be 4171.25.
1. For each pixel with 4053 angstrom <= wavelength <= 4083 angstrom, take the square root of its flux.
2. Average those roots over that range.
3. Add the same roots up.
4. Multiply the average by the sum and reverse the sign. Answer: -210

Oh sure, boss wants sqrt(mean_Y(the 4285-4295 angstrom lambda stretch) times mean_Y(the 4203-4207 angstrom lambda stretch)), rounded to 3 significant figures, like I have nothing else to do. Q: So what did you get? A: 19.3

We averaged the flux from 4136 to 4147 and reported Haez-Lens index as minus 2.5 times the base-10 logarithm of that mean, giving -2.5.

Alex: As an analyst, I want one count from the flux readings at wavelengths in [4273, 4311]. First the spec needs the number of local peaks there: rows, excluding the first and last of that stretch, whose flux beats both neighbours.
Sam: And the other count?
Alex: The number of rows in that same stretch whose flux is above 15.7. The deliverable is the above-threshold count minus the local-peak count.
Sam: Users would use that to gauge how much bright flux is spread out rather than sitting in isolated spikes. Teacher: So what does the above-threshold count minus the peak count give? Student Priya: 14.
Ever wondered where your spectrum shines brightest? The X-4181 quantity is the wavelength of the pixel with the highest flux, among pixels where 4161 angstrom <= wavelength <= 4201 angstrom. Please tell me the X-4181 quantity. 4192.43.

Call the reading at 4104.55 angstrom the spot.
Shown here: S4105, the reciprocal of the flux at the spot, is 0.051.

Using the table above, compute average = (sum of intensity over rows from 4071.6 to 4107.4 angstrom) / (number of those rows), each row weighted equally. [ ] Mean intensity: 14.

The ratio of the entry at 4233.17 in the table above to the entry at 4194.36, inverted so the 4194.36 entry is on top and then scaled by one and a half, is 1.6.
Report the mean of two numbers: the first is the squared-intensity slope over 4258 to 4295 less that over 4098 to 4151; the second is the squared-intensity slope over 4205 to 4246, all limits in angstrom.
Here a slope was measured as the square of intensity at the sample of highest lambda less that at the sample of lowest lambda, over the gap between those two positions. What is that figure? 10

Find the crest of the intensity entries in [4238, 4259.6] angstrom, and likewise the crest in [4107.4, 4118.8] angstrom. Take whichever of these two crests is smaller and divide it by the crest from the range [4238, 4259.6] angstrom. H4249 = 0.699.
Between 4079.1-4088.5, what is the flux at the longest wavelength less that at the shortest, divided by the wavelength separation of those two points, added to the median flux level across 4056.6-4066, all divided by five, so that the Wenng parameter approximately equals 3.0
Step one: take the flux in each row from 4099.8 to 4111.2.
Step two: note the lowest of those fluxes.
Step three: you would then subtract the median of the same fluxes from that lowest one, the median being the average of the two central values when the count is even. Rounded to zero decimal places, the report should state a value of -10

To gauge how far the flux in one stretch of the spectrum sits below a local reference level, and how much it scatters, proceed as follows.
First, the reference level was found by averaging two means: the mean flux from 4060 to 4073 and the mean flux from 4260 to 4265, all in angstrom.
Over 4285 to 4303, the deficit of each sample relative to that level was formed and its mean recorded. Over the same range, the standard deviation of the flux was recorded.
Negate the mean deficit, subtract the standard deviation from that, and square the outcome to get 1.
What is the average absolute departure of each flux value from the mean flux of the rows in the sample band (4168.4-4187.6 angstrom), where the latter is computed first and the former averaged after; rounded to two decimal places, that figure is 4.30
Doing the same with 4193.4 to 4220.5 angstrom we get 3.75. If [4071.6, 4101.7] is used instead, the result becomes 3.11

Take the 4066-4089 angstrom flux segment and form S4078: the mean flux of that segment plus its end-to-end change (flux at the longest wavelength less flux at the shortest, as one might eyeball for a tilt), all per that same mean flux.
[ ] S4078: 0.85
